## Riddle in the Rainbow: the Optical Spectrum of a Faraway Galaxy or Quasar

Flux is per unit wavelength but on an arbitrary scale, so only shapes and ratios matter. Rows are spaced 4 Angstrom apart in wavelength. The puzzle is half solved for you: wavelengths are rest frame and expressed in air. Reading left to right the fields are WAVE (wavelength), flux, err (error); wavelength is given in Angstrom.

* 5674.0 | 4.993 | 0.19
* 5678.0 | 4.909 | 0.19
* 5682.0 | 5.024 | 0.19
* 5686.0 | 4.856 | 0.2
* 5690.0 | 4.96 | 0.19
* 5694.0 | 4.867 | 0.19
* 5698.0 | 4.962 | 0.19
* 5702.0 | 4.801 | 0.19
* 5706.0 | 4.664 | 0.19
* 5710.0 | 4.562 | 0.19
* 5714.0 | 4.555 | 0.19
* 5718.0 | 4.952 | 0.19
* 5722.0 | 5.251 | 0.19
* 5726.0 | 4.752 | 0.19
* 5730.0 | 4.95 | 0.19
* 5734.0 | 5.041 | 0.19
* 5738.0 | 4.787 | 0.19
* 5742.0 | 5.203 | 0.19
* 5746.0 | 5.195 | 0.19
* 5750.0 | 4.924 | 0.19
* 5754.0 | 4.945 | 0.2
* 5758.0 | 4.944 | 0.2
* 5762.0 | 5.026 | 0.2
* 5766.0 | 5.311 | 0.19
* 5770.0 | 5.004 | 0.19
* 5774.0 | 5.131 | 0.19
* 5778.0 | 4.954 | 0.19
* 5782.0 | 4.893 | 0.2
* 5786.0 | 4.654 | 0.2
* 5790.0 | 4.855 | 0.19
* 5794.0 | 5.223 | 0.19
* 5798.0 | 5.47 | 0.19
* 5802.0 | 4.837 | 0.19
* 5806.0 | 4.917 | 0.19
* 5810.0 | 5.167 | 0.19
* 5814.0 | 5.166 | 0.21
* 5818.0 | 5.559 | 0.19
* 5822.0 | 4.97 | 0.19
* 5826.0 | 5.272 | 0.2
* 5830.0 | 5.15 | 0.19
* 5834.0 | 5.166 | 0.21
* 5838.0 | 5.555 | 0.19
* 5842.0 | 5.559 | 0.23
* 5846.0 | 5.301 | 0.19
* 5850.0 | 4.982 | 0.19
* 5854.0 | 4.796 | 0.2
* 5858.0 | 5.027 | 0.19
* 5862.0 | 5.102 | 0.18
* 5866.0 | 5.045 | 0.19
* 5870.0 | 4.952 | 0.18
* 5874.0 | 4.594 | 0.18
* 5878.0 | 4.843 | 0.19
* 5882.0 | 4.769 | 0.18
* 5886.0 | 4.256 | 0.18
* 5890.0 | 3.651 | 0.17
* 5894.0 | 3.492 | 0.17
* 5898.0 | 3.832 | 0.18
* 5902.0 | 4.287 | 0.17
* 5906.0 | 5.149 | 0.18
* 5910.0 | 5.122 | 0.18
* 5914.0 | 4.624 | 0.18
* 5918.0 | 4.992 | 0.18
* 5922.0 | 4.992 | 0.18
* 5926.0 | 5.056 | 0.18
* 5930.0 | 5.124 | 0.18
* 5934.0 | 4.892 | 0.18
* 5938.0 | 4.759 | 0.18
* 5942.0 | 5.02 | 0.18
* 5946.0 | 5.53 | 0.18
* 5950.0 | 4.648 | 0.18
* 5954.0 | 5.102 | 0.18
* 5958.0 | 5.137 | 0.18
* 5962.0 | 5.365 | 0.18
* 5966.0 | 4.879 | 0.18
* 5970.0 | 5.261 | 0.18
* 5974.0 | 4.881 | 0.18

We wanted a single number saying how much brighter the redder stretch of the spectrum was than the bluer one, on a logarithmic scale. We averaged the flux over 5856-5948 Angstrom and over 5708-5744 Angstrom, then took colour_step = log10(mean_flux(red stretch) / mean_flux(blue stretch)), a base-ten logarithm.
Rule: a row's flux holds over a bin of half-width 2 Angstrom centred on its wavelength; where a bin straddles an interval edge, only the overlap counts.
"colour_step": -0.01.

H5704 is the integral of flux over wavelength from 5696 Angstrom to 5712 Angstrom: 76.0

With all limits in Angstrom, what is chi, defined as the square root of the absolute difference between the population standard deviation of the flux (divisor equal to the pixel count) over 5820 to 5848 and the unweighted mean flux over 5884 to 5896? 1.90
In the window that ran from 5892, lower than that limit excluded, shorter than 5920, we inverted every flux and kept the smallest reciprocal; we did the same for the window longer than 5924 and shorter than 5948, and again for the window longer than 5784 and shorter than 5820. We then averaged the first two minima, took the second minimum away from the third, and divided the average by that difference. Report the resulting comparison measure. -199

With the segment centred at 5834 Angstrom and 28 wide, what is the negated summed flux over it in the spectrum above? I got -37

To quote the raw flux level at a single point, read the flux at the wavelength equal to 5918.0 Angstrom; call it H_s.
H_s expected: 4.992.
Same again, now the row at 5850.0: 4.982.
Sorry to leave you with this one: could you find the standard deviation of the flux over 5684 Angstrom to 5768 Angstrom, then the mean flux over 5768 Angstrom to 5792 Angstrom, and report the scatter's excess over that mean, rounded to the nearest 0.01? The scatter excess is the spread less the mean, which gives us -4.71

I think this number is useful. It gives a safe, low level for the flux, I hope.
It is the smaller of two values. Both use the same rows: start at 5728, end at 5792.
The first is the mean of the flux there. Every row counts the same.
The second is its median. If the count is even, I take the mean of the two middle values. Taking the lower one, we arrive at 4.95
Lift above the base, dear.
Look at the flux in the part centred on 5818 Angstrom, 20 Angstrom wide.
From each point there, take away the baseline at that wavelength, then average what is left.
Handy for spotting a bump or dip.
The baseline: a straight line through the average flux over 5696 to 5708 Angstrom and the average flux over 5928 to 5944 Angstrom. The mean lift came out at 0.35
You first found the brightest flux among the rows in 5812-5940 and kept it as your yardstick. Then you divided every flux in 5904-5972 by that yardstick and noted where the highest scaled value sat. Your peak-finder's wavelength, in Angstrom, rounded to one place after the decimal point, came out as 5946.0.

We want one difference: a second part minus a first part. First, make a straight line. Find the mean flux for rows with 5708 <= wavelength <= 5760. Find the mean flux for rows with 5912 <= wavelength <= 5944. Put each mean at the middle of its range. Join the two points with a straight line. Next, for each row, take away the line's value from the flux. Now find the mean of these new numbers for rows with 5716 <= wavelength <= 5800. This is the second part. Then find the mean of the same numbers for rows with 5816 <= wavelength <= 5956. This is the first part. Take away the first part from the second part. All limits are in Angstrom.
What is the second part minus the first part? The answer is 0.13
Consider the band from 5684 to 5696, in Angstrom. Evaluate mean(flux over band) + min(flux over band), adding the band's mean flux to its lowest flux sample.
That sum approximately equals 9.8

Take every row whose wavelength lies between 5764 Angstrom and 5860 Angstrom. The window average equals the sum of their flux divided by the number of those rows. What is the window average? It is 5.12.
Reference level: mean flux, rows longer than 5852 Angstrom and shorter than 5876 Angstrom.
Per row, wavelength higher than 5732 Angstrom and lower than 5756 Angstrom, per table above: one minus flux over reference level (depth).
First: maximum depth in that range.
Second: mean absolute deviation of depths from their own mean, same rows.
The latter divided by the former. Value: 1.0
